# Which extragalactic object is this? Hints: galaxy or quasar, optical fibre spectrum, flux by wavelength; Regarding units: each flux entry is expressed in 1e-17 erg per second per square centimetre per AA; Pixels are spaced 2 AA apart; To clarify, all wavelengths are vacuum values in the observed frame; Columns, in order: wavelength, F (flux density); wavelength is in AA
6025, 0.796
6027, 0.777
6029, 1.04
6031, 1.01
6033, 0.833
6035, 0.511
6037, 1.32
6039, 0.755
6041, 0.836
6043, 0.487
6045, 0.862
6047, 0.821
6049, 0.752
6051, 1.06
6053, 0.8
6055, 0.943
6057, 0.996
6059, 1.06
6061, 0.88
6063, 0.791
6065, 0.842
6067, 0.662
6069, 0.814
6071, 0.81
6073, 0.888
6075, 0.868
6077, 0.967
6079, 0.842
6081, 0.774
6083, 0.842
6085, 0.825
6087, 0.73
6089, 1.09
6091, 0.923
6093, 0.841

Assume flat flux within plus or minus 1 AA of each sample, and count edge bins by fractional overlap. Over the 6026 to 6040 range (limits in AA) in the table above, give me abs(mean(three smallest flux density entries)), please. 0.68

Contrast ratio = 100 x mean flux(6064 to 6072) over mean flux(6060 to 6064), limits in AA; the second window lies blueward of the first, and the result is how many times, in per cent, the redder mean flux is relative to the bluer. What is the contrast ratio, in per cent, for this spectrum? 94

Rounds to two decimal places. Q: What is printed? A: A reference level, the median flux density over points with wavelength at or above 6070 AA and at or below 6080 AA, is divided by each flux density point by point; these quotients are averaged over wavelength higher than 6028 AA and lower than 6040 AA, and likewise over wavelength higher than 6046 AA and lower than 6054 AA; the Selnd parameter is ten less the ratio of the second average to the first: 9.01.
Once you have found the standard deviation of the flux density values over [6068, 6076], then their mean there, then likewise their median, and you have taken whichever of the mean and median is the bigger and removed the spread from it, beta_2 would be 0.81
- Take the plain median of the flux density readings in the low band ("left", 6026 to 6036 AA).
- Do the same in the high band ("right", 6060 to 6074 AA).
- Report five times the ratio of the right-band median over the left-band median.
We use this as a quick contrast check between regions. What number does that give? 4.89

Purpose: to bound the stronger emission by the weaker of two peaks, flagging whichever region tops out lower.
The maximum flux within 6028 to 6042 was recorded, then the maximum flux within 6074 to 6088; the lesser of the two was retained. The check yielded 0.97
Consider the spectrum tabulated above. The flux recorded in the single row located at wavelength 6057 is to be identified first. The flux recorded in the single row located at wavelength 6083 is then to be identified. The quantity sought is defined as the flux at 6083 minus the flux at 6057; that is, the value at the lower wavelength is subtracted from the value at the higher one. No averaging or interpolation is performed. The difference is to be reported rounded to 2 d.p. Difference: -0.15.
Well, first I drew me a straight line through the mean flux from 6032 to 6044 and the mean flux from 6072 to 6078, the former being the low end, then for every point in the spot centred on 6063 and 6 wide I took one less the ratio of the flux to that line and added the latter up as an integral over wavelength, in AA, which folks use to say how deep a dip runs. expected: 0.2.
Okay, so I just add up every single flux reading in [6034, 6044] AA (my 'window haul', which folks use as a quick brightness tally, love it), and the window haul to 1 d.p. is 3.9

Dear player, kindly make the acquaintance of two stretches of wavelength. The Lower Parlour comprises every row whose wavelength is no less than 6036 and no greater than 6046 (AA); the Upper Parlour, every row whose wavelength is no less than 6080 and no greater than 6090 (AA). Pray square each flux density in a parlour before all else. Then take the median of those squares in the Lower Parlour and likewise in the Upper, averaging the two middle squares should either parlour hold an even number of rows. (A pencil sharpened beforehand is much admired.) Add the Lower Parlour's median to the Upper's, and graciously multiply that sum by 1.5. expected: 2.07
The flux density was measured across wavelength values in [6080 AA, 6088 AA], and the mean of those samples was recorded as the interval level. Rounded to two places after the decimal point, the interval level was 0.79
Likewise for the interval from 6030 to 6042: 0.88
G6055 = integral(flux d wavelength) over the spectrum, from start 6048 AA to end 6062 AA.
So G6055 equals 13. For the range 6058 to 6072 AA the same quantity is 12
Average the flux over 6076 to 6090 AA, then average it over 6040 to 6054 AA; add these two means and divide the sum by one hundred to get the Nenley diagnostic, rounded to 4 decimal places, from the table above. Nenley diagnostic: 0.0167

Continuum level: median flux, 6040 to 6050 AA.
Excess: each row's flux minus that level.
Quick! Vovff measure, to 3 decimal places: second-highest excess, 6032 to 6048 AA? 0.041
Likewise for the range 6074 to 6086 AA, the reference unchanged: 0.047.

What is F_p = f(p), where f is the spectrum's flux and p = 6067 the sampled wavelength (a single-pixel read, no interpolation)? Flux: 0.662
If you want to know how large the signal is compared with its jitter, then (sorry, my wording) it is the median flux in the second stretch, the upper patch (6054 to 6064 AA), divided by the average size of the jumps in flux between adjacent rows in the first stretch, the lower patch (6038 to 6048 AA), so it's 4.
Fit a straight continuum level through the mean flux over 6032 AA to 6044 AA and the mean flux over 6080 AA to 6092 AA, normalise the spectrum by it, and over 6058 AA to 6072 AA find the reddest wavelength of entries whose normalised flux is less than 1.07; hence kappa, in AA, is 6071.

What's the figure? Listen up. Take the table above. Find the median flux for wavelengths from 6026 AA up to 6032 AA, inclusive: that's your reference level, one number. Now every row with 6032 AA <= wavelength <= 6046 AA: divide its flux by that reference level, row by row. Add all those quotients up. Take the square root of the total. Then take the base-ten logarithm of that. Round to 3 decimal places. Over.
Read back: 0.372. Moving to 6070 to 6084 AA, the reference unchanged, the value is 0.387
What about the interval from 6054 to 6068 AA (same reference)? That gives 0.393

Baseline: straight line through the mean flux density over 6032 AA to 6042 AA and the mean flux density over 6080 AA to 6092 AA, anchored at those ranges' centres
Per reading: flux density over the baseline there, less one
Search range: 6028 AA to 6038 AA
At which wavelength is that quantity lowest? 6035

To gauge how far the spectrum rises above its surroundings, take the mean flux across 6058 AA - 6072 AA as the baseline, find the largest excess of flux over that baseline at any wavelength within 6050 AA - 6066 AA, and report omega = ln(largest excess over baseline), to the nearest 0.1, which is -1.5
